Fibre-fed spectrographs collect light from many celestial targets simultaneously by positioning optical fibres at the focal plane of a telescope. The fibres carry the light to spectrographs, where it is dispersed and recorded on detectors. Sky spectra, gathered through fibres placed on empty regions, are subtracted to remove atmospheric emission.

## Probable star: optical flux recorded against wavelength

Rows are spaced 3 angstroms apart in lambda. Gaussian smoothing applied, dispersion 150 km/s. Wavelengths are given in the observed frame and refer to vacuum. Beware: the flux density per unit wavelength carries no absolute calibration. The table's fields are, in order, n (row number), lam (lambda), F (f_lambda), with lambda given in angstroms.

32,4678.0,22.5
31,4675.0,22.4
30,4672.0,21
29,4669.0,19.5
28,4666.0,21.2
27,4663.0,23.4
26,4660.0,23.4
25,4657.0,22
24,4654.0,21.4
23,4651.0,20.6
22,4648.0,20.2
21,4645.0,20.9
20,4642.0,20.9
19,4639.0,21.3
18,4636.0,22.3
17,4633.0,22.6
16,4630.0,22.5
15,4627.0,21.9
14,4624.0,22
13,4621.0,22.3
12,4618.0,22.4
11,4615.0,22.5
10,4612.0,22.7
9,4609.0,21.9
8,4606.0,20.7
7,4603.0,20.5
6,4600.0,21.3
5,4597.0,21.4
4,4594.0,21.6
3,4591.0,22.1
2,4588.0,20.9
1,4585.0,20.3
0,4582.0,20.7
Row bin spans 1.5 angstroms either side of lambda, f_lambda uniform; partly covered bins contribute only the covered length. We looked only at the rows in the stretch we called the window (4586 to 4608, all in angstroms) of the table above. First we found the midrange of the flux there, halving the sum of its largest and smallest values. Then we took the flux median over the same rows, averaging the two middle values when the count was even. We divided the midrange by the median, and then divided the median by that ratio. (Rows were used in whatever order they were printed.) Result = 21.3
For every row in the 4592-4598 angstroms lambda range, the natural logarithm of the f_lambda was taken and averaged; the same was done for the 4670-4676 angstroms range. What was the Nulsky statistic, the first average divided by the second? 1.00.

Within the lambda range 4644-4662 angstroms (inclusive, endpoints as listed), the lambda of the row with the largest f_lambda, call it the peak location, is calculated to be 4660.0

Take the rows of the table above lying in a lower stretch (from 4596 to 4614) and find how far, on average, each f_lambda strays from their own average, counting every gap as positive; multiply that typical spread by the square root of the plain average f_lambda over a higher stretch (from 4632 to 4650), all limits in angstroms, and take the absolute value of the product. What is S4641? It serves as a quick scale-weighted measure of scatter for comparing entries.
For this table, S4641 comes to 2.7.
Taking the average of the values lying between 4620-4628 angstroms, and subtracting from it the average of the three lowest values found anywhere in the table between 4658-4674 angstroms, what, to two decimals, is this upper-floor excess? 1.50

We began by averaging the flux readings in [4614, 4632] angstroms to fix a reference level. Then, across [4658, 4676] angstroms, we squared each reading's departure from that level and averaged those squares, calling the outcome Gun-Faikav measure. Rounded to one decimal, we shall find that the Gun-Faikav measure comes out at 2.2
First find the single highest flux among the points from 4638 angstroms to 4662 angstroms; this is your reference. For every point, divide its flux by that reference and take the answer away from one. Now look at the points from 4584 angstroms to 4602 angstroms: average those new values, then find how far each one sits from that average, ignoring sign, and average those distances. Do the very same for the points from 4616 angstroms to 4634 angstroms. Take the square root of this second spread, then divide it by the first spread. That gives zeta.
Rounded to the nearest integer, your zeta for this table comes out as 5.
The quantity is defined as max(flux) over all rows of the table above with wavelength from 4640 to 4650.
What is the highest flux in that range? 20.9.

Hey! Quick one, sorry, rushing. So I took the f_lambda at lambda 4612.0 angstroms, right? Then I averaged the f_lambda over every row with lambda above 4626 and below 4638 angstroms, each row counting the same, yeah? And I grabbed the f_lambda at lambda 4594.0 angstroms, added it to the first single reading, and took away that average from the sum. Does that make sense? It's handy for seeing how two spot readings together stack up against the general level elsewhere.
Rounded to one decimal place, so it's 22.0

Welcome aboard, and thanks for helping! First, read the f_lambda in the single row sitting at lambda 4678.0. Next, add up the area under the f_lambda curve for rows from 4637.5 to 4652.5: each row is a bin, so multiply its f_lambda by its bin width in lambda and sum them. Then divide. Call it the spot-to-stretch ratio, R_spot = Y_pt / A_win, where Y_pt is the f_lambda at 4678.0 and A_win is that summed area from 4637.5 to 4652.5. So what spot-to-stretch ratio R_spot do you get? 0.072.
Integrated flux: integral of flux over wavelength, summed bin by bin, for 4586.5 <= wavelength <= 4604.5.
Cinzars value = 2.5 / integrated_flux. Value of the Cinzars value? 0.0065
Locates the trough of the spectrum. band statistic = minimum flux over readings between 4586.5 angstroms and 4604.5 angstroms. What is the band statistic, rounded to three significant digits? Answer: 20.5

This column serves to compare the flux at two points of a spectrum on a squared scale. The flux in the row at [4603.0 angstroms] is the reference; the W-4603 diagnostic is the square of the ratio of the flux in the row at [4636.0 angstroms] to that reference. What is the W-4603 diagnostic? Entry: 1.18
